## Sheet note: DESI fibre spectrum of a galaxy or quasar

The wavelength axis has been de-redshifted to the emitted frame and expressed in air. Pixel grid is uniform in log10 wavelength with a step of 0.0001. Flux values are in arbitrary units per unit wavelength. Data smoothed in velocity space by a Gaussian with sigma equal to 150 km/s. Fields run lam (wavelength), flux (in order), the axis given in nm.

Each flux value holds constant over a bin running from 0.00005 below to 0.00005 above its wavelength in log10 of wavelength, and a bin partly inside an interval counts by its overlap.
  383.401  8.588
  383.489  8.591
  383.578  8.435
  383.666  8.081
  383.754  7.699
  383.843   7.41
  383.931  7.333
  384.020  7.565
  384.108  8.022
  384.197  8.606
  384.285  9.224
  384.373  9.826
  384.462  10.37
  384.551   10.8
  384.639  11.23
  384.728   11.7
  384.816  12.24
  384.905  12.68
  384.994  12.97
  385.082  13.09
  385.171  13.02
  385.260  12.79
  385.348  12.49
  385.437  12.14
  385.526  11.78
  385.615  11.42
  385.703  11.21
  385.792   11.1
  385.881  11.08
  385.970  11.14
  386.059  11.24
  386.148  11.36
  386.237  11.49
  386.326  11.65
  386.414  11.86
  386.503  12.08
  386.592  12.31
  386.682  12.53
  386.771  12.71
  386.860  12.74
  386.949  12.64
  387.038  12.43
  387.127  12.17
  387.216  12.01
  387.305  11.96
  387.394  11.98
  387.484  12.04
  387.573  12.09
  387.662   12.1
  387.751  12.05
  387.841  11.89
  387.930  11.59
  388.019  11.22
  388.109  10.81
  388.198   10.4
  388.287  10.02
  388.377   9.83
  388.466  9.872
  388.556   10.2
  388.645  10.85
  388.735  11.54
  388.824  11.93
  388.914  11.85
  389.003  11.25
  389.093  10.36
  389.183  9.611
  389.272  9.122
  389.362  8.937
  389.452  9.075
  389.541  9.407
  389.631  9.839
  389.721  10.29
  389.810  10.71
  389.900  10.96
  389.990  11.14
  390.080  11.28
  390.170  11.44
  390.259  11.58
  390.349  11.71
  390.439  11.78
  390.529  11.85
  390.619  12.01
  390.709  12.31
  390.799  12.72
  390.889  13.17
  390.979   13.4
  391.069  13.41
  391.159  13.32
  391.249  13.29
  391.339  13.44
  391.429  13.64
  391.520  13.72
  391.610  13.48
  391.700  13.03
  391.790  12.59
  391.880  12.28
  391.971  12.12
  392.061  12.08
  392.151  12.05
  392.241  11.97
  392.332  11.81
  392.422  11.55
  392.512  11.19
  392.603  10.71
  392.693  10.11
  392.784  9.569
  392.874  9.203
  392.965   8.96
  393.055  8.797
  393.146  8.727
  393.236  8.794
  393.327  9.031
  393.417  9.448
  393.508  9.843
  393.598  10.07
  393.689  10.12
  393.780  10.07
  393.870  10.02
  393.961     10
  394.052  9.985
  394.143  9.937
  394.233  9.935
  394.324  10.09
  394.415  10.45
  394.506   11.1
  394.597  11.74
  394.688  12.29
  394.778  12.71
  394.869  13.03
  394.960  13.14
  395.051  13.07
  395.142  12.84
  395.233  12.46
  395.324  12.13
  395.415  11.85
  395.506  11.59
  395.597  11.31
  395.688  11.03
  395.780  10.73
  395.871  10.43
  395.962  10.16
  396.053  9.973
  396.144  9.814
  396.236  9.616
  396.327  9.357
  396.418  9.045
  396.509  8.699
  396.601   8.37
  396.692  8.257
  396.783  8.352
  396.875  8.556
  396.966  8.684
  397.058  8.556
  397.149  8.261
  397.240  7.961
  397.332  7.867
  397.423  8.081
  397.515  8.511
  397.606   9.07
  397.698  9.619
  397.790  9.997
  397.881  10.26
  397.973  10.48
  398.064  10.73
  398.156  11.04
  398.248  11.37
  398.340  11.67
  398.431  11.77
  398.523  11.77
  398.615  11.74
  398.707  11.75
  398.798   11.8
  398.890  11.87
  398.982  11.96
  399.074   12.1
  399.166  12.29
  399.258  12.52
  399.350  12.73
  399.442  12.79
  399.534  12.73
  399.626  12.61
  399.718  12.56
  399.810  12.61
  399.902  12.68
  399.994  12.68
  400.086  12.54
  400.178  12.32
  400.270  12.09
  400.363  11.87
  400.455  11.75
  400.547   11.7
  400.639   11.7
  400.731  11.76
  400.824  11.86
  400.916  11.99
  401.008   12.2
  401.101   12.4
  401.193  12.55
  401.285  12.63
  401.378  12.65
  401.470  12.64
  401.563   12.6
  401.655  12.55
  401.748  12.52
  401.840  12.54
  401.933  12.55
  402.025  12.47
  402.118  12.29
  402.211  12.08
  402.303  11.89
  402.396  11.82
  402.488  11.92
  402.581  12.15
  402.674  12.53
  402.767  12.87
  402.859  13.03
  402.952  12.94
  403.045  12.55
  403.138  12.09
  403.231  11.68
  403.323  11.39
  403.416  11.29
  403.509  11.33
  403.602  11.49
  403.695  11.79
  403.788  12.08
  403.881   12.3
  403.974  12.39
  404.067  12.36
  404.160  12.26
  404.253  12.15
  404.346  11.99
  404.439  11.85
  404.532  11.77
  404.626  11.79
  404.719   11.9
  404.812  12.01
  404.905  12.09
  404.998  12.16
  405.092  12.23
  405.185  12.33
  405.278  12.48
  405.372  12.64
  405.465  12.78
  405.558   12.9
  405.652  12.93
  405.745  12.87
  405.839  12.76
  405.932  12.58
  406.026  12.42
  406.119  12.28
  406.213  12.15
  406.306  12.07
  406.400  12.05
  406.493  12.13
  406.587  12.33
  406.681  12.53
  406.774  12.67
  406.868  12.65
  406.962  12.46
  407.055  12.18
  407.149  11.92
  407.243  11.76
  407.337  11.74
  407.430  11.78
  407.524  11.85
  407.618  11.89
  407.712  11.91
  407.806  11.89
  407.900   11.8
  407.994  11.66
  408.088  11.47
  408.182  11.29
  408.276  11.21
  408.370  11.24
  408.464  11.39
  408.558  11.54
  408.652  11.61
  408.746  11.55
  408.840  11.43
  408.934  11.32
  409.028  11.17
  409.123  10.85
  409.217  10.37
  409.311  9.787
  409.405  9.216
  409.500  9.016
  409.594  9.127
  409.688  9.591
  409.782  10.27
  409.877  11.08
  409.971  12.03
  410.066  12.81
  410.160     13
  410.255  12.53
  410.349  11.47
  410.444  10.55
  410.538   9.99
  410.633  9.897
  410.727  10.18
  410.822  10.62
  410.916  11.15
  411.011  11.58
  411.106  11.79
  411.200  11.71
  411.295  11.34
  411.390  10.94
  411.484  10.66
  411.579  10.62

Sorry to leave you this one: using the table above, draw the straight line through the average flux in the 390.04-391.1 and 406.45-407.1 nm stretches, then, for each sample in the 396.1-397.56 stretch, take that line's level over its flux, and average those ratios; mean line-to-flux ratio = 1.43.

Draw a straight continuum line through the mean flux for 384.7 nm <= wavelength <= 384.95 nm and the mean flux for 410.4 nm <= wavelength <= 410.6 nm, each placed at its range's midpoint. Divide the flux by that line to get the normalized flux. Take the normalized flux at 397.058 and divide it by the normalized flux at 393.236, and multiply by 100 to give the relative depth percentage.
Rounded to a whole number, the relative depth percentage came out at 100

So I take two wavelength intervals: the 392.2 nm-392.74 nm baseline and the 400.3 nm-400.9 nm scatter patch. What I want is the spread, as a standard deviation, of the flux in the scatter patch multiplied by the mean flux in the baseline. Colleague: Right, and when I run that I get 0.8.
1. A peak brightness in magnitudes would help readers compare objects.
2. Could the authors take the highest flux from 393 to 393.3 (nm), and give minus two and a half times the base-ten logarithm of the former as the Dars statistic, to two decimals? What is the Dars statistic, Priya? -2.36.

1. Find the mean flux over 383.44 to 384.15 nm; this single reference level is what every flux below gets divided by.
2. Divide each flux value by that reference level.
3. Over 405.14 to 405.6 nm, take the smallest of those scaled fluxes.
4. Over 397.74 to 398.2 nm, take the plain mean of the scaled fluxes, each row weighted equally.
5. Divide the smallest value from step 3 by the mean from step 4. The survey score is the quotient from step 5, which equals 1.17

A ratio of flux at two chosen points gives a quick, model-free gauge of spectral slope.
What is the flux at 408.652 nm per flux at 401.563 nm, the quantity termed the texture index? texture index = 0.92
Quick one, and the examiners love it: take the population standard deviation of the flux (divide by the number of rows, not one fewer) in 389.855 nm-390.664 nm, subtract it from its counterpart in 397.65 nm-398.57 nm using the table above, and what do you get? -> 0.41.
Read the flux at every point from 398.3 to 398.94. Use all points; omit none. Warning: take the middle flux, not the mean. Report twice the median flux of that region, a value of 23.5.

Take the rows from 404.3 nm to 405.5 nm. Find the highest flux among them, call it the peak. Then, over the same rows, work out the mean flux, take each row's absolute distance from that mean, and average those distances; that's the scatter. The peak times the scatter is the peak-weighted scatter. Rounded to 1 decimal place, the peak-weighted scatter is 3.3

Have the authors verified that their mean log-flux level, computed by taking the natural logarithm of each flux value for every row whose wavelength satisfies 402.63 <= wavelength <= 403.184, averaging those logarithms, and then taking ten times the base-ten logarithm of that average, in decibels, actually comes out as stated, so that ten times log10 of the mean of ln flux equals 4.05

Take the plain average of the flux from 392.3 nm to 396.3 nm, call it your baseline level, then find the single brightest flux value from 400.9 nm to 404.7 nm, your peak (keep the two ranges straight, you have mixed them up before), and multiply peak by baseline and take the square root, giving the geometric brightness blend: 11.8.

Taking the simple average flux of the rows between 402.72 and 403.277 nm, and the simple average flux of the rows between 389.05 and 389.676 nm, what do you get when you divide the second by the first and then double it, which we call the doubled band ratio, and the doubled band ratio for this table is 1.51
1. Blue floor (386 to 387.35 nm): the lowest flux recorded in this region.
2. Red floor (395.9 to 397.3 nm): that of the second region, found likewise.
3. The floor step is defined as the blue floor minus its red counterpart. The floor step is 3.3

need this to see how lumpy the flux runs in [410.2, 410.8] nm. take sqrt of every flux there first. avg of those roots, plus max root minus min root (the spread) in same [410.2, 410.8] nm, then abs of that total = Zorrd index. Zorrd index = 3.67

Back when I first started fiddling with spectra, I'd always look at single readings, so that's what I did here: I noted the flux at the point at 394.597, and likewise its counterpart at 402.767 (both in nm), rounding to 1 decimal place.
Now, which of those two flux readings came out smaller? 11.7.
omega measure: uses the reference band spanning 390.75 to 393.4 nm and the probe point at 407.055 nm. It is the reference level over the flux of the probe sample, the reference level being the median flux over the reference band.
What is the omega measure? 0.99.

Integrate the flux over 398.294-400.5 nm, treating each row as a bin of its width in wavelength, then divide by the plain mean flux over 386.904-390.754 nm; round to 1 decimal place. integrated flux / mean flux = 2.4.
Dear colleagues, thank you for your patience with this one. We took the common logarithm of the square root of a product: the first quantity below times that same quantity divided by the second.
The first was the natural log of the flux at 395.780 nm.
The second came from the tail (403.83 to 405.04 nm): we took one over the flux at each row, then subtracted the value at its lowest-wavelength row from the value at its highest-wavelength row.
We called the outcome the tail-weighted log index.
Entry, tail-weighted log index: 1.89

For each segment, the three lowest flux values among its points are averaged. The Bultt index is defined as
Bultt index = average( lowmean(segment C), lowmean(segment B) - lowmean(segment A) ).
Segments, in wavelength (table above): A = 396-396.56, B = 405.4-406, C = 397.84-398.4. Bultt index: 7.1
